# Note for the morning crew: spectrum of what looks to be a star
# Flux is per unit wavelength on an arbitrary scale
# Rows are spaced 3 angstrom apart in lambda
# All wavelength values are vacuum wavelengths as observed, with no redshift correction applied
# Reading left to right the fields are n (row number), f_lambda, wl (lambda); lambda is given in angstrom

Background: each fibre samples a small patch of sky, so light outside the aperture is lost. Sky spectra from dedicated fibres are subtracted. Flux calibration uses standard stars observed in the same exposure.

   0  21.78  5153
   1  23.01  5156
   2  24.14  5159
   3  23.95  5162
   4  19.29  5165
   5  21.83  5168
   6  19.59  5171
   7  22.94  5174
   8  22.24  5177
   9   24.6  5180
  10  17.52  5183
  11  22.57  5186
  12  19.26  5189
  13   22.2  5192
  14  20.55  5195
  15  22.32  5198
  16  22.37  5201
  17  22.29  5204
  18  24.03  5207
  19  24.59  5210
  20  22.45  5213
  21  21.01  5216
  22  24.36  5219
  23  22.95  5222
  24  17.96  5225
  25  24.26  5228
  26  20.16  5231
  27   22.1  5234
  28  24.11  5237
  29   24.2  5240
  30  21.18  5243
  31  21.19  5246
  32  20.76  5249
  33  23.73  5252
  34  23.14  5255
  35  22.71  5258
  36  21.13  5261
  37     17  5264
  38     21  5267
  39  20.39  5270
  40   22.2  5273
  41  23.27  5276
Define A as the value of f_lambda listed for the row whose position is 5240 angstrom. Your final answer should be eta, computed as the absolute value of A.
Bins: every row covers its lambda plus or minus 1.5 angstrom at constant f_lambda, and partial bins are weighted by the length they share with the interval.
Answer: 24.2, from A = 24.2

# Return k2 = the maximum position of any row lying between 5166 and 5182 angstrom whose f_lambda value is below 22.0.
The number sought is 5171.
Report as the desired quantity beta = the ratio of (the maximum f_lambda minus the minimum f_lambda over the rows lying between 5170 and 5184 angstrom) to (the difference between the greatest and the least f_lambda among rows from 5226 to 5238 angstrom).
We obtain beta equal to 1.7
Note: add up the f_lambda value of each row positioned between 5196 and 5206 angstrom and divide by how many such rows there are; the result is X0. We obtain 22.3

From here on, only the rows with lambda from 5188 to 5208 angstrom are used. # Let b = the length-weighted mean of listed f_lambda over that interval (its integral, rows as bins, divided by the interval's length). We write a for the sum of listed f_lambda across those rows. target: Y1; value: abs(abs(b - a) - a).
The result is 21.9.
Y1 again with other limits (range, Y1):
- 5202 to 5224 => 23.0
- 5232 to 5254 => 22.4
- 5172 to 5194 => 21.5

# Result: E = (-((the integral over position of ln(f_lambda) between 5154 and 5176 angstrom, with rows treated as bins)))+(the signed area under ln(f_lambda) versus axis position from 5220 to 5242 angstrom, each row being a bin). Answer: 0.1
